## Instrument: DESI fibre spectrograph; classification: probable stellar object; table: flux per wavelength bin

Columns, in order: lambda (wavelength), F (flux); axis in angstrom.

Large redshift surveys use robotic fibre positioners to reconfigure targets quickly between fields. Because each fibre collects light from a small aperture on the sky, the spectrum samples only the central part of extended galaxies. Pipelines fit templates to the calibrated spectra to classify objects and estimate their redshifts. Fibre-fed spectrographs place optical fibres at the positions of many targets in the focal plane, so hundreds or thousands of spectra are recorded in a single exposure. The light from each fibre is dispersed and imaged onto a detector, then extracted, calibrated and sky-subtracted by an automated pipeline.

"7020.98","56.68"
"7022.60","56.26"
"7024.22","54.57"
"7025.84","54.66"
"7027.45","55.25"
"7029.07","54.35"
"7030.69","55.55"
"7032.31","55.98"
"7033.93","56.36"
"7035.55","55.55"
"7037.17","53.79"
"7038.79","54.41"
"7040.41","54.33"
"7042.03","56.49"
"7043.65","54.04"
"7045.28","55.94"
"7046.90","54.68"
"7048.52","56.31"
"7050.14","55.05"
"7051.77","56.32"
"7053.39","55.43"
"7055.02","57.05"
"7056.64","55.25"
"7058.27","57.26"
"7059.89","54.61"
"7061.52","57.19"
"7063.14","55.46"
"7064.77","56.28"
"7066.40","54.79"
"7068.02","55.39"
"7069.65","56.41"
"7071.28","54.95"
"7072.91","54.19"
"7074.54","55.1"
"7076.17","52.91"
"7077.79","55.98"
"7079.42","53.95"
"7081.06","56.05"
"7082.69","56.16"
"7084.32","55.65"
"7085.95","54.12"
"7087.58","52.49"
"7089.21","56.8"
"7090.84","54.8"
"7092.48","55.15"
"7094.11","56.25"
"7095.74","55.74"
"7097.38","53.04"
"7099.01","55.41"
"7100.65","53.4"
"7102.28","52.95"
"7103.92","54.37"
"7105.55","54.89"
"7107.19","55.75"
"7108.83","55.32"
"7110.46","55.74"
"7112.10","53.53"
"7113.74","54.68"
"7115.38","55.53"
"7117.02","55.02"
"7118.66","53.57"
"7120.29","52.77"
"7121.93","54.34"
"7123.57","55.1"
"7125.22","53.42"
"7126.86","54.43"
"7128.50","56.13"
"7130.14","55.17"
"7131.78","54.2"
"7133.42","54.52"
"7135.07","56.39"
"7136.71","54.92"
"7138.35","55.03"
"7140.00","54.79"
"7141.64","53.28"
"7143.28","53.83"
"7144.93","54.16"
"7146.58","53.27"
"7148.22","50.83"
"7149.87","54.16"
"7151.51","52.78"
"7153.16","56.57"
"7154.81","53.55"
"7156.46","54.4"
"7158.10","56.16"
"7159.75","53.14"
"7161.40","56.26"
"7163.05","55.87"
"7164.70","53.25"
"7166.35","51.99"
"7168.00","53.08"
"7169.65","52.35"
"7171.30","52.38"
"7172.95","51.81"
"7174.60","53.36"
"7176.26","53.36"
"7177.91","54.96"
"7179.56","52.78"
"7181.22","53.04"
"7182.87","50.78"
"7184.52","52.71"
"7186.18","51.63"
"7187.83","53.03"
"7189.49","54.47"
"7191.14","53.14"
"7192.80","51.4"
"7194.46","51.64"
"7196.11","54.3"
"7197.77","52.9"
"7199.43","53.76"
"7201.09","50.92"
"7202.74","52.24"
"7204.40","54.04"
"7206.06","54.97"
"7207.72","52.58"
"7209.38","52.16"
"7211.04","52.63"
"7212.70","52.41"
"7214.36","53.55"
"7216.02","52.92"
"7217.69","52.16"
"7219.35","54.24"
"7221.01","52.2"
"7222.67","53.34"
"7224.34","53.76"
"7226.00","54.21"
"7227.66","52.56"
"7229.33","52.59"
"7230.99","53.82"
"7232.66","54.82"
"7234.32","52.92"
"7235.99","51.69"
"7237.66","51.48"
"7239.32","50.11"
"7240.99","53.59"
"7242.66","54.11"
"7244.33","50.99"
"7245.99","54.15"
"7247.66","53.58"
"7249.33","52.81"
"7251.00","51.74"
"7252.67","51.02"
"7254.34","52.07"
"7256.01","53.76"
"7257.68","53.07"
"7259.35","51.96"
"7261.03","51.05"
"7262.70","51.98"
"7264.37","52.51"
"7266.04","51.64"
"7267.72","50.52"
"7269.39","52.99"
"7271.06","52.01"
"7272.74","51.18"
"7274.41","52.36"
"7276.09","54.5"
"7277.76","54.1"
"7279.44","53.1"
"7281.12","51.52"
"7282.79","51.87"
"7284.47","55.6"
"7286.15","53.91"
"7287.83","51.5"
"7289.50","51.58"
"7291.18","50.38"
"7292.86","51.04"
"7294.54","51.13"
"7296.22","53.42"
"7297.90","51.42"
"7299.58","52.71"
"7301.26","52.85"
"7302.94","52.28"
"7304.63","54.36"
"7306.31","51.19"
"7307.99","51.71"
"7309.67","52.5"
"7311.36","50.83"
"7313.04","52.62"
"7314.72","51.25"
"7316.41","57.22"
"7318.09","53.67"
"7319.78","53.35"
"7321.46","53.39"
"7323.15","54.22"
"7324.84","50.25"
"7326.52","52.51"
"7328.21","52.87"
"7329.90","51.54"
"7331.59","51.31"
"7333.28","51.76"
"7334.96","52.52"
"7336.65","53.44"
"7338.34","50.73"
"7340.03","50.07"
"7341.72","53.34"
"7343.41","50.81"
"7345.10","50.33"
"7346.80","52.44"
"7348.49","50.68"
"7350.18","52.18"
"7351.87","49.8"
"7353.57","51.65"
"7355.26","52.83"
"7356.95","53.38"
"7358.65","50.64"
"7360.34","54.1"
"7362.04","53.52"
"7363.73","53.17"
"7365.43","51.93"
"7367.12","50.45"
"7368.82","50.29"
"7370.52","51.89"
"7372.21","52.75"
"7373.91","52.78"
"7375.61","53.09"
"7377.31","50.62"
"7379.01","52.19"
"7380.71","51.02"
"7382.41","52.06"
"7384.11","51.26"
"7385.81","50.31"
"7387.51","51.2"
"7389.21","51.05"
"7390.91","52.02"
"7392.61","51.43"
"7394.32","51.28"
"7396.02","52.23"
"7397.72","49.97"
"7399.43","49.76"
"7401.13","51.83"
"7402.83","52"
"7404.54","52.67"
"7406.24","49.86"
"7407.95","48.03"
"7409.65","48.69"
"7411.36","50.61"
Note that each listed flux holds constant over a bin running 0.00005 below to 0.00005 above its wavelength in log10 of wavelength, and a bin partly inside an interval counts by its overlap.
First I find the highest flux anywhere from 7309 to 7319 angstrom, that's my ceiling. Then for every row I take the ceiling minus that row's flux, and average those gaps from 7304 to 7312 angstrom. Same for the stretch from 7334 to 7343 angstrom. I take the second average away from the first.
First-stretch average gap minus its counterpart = -0.1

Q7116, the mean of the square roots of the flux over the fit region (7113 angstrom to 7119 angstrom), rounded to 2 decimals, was 7.40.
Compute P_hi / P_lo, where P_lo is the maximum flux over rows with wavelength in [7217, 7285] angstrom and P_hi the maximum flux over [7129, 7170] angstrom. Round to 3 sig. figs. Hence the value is 1.02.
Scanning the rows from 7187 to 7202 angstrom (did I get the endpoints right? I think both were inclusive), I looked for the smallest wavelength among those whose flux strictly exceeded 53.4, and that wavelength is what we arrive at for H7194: 7189.49 angstrom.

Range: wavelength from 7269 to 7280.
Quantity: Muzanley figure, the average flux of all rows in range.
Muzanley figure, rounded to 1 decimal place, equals 52.9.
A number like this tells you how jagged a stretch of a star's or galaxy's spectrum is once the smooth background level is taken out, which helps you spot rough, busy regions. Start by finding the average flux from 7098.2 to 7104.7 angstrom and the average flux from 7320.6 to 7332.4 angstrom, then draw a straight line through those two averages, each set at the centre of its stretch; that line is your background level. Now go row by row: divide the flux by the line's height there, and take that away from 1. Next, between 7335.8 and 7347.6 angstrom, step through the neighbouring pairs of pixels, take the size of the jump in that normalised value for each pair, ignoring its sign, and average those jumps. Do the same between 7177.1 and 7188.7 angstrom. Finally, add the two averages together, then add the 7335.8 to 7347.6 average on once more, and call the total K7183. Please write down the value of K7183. 0.103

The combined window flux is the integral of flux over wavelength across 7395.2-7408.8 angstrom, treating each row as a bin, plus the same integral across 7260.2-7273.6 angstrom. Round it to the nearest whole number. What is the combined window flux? 1385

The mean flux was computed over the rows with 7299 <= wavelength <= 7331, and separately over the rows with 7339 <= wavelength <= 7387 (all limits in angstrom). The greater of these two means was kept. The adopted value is 52.7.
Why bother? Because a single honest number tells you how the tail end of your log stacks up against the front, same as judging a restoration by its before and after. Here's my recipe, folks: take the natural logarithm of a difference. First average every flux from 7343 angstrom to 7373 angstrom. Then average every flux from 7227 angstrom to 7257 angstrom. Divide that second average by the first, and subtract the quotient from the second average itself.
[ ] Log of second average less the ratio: 3.94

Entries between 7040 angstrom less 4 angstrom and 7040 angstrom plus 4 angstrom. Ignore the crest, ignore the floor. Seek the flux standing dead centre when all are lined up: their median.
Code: 54.3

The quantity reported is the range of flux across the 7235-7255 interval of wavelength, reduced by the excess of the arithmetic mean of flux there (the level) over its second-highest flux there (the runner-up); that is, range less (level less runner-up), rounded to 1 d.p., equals 5.9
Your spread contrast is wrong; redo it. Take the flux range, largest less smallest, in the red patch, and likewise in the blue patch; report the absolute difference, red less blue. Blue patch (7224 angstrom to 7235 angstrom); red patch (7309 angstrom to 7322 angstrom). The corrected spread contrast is 4.1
